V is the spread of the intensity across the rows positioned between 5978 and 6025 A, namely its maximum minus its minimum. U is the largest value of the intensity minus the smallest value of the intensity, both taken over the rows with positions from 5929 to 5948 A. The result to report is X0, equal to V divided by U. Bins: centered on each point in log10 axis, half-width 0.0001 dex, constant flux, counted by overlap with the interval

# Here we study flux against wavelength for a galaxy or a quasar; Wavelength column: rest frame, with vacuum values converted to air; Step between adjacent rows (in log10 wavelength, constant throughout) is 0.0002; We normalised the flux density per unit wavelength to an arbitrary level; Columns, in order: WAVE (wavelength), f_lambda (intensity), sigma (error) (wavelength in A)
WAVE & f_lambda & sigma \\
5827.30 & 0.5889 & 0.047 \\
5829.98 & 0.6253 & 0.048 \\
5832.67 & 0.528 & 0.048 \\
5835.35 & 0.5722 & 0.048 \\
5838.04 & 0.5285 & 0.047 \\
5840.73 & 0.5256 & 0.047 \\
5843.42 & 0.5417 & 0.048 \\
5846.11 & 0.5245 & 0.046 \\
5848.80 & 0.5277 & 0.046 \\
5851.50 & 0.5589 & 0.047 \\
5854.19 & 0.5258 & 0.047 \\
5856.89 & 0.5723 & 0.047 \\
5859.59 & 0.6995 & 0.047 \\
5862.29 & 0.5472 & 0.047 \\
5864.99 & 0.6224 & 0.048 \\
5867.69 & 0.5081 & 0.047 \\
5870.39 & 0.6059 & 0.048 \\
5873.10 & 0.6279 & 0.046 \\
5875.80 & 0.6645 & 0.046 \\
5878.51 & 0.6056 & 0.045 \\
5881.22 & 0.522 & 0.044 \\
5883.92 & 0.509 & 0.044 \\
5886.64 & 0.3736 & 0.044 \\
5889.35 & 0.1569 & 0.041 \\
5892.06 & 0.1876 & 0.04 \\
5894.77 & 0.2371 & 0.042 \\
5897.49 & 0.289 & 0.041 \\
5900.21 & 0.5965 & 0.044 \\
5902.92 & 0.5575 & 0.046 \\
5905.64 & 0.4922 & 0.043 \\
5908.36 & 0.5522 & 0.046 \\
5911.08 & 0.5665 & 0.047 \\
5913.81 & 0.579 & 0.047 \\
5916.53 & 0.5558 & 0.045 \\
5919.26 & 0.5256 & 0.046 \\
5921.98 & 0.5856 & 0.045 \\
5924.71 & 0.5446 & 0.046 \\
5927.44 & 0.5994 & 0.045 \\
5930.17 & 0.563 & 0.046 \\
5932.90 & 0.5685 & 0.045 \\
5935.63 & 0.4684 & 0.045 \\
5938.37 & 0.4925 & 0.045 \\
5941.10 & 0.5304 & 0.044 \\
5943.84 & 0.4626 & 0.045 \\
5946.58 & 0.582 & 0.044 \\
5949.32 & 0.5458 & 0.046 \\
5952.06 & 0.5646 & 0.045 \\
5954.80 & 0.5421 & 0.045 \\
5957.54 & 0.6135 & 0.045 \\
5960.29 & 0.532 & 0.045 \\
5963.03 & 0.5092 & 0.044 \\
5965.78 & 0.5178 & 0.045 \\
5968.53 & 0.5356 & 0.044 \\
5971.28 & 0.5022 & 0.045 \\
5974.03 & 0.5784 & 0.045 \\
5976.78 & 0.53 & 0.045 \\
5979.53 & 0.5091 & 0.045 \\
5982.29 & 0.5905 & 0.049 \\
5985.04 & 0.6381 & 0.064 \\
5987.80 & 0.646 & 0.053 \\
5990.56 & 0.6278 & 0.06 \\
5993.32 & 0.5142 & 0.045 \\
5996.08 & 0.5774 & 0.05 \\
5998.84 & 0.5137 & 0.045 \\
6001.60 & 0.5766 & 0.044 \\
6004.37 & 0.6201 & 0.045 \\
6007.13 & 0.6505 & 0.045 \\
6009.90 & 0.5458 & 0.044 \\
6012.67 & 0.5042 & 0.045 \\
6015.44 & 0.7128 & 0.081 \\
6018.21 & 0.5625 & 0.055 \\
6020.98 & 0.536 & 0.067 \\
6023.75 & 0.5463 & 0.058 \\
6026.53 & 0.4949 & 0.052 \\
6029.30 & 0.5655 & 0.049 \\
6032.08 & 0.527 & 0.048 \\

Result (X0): 1.7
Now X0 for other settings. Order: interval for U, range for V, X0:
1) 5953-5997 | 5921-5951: 1.0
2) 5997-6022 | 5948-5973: 0.5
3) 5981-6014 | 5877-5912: 3.1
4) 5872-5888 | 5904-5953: 0.5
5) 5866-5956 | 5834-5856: 0.1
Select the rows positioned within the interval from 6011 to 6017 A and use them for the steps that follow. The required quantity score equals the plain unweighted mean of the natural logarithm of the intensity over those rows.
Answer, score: -0.51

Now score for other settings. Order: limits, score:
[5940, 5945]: -0.70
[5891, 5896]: -1.56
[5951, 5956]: -0.59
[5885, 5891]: -1.42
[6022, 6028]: -0.65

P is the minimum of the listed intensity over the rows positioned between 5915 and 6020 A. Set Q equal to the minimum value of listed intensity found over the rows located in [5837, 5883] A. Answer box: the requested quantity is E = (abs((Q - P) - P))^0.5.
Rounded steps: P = 0.4626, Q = 0.5081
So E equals 0.65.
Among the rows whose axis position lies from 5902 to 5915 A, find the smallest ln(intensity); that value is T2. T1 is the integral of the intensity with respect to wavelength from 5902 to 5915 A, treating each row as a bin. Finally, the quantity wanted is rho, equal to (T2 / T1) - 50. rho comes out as -50.1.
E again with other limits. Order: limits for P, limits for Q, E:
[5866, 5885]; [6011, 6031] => 0.72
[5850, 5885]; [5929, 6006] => 0.74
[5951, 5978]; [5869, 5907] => 0.92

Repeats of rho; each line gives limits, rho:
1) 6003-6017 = -50.1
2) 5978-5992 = -50.1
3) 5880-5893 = -50.4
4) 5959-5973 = -50.1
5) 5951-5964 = -50.1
